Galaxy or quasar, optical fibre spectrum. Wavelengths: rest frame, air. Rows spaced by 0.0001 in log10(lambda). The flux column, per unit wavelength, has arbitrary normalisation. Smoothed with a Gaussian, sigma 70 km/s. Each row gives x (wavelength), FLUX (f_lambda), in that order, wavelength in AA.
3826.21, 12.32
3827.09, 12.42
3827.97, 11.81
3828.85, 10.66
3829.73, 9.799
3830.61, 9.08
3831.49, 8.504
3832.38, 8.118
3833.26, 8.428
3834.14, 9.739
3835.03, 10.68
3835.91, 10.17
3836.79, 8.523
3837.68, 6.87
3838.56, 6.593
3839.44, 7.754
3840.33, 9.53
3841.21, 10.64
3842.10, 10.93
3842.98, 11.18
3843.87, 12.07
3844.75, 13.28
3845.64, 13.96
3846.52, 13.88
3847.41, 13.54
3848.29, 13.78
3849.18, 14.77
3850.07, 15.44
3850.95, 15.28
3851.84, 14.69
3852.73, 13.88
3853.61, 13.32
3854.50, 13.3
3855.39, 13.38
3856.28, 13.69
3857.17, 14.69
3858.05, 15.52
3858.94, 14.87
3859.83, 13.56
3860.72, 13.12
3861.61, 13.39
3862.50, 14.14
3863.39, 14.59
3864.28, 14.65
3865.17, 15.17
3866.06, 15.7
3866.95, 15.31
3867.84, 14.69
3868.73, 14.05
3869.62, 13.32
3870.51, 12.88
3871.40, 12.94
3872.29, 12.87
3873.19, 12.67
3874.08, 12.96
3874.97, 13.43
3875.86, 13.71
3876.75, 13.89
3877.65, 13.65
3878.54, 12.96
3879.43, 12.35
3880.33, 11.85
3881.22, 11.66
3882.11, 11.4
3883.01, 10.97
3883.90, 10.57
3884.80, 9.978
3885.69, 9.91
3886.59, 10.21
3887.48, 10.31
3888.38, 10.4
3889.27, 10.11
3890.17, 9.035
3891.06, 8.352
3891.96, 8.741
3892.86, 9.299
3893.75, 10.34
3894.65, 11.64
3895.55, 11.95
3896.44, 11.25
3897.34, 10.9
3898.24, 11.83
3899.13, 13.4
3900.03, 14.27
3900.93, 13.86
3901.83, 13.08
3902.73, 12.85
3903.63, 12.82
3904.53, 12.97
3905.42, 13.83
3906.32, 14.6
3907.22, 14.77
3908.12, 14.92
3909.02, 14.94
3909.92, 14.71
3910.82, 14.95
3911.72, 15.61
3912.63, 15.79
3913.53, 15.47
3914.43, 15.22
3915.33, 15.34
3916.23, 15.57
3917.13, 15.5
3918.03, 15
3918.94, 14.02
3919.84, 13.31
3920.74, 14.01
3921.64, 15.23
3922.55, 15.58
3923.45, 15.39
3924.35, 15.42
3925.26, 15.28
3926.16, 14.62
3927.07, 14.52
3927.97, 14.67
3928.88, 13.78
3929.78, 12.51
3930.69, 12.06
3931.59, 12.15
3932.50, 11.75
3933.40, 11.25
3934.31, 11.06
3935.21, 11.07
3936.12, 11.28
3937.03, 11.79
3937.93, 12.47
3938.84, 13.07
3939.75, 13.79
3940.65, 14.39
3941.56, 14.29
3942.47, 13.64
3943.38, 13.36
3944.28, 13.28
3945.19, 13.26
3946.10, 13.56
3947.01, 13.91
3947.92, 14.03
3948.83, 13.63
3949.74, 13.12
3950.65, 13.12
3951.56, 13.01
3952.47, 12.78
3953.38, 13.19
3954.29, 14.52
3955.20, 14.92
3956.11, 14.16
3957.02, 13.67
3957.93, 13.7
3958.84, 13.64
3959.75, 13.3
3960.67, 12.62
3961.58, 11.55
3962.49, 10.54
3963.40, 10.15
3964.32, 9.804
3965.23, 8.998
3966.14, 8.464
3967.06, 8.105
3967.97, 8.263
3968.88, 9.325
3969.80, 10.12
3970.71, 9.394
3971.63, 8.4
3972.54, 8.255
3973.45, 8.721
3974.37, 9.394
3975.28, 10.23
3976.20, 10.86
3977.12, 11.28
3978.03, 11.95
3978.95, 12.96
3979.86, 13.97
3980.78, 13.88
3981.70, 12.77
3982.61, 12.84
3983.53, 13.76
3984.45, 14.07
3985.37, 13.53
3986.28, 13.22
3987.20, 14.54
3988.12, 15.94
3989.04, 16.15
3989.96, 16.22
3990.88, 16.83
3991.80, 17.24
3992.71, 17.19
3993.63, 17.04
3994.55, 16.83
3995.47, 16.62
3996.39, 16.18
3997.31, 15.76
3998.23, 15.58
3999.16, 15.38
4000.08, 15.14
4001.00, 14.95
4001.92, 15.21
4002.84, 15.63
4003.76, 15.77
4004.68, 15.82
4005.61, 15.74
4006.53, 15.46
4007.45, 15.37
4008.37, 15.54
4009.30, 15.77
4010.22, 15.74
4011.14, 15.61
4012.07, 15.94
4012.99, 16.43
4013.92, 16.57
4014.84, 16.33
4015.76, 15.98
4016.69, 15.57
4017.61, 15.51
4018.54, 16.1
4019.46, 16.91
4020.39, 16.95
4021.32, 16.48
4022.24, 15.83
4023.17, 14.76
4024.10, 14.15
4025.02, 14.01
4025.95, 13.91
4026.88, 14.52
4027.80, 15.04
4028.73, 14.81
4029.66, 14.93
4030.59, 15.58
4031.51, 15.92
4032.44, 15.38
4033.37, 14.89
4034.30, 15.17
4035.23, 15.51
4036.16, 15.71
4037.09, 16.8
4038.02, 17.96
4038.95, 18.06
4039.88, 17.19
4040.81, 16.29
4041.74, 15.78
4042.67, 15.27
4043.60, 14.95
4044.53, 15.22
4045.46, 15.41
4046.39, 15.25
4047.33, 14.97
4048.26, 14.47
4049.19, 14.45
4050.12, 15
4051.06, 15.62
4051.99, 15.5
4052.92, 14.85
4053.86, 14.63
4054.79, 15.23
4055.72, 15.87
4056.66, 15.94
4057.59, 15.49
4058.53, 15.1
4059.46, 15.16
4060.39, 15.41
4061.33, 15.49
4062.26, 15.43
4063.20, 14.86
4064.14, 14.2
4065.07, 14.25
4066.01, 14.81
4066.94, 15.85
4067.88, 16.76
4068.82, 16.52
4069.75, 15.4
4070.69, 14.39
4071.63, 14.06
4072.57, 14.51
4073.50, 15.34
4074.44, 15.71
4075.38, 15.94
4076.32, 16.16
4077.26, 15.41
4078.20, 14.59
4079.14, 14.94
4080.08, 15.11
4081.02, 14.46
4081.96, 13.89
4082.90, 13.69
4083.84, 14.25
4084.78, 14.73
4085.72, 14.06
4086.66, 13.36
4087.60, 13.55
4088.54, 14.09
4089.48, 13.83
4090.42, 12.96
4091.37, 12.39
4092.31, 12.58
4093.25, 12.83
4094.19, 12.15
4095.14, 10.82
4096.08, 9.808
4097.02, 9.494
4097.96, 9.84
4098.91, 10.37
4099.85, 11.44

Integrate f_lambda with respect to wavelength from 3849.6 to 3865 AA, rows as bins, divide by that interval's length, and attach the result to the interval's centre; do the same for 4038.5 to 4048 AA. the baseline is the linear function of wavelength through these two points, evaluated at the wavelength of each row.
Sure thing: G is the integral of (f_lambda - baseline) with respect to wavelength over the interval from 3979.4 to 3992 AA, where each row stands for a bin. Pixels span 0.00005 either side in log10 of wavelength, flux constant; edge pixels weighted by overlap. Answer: -9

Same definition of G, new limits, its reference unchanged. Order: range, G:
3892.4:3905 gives -30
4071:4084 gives -16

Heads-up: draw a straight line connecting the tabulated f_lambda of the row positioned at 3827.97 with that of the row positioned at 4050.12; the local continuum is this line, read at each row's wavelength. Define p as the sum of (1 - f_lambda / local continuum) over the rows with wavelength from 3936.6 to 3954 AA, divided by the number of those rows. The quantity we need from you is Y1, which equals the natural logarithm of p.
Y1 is -4.6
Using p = 0.010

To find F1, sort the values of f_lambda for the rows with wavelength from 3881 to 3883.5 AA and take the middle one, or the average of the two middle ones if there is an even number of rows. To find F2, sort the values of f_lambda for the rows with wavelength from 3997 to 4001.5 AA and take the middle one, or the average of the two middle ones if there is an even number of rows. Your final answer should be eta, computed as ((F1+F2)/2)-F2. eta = -2.0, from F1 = 11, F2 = 15.4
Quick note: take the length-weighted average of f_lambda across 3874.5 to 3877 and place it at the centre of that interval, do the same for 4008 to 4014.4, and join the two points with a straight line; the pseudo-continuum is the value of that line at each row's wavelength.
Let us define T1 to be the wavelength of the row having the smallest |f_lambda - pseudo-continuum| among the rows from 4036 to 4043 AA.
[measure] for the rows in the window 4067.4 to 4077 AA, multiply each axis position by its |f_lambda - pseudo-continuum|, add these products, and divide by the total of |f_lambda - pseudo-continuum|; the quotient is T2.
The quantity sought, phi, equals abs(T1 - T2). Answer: 31.5 AA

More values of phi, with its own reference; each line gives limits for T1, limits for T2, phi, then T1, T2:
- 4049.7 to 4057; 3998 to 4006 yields 55.7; 4056.66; 4001.0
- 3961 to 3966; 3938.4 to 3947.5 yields 18.4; 3961.58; 3943.1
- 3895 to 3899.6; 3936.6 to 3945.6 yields 41.4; 3899.13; 3940.6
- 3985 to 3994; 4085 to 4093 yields 101.2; 3988.12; 4089.3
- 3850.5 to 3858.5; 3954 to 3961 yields 105.0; 3853.61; 3958.6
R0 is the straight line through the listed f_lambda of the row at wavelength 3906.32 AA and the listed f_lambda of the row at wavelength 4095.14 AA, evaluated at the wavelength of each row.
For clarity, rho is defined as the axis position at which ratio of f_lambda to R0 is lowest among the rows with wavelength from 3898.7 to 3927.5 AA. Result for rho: 3903.63 AA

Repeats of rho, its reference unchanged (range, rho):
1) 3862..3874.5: 3873.19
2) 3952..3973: 3967.06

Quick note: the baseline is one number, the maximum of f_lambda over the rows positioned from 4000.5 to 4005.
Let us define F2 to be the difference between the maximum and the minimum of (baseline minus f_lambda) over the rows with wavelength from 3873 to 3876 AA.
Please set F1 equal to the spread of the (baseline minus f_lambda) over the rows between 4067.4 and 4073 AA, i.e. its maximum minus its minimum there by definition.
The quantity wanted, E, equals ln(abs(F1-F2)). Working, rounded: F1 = 2.7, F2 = 1.0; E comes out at 0.5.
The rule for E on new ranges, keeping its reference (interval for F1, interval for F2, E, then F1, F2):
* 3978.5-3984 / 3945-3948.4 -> -0.8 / 1.2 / 0.8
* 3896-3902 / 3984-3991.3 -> -1.4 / 3.4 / 3.6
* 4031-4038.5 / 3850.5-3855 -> 0.1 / 3.1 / 2.0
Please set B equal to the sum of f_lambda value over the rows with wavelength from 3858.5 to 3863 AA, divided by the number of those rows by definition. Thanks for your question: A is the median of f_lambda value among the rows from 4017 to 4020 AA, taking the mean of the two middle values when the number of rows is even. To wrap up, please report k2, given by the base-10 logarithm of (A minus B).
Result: 0.36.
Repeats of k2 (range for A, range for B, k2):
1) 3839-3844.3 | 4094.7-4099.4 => -0.14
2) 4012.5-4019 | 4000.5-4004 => -0.15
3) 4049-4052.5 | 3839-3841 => 0.82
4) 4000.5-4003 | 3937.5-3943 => 0.20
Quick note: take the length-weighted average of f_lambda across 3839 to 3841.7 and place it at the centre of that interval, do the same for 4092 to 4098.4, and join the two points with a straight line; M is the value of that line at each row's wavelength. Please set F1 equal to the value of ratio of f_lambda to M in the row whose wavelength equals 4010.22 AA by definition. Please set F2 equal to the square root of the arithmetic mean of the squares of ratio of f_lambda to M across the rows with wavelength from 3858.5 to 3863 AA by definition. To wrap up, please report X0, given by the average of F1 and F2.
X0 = 1.48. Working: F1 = 1.50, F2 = 1.5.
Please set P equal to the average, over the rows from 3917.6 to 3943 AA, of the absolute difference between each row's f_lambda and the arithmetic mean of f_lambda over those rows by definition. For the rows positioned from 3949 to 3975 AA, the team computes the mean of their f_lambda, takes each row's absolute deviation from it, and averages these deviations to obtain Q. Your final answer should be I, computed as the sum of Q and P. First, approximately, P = 1.28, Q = 2.12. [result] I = 3.4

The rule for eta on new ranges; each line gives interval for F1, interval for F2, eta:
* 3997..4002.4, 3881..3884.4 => 2.1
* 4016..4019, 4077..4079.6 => 0.3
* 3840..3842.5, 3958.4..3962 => -1.2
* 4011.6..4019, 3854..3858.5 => 1.2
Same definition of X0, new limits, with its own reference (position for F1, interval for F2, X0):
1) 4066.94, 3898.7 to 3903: 1.42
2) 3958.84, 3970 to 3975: 1.11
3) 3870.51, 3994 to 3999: 1.46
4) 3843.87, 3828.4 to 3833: 1.15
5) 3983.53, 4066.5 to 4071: 1.40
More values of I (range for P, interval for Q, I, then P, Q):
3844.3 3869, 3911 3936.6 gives 2.1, 0.70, 1.43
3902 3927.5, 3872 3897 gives 2.0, 0.69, 1.34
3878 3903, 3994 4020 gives 1.7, 1.26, 0.39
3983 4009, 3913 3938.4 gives 2.3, 0.79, 1.48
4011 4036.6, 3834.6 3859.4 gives 2.9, 0.65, 2.22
